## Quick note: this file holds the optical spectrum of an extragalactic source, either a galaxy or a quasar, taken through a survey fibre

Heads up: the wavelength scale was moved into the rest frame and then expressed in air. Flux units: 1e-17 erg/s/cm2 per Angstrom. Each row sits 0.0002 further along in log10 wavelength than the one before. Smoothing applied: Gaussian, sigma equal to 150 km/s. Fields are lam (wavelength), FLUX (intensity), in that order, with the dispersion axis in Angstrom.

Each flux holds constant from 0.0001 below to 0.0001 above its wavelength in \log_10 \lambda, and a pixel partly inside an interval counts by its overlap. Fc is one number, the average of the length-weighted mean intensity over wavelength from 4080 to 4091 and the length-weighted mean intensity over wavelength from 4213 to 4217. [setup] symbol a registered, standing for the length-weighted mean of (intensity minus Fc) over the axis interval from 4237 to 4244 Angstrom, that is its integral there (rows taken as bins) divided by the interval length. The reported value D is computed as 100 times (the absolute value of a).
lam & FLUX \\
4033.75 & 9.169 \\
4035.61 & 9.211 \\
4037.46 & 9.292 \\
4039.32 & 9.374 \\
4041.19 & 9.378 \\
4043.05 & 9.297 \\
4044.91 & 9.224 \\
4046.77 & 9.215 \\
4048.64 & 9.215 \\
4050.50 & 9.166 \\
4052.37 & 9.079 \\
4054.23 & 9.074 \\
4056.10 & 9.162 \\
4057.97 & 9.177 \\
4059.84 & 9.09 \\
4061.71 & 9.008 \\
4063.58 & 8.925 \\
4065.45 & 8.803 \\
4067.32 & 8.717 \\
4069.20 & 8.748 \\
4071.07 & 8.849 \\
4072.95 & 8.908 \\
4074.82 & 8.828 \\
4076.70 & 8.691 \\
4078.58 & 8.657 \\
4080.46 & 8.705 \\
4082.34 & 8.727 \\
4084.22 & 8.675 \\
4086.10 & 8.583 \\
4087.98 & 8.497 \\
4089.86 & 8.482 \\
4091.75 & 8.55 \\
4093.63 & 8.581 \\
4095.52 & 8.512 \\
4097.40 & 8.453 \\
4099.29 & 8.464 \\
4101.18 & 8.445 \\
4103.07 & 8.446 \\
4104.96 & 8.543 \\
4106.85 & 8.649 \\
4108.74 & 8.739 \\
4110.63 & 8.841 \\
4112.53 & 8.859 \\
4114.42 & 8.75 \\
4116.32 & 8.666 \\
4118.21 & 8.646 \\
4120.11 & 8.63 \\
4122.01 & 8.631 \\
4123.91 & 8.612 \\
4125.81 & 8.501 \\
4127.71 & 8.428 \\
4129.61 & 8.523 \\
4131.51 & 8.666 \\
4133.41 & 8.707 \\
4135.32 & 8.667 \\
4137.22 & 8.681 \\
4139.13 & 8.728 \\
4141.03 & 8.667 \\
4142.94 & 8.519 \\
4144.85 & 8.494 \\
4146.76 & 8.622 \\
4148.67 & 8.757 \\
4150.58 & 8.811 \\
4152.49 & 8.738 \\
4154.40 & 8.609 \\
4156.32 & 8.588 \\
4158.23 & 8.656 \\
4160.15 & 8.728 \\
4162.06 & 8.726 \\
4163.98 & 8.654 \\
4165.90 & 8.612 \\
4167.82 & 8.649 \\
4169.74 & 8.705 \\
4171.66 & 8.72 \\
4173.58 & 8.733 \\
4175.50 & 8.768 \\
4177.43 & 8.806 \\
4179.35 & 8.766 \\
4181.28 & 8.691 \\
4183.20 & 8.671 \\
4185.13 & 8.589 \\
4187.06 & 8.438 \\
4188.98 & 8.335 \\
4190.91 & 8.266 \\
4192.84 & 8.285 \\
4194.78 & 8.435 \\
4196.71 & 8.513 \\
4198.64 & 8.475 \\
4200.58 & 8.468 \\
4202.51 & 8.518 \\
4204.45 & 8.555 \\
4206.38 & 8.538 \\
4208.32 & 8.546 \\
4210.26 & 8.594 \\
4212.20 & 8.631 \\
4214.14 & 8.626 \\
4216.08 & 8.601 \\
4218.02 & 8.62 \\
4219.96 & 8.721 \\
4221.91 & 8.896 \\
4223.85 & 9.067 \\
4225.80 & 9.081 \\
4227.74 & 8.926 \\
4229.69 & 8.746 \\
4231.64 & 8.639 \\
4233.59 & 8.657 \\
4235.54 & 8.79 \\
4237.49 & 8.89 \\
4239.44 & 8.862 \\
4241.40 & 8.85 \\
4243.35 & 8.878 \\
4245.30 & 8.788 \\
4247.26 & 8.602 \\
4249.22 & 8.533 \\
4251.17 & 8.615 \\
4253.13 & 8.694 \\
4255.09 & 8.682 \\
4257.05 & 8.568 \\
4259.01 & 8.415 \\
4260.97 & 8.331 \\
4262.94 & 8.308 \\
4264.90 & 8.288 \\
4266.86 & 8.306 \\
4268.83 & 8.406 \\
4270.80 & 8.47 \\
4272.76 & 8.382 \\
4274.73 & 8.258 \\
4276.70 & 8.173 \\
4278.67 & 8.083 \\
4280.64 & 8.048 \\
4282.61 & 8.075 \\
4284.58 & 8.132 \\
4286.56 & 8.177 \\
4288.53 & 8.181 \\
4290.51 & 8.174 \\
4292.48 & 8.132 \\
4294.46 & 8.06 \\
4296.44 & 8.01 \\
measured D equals 26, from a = 0.26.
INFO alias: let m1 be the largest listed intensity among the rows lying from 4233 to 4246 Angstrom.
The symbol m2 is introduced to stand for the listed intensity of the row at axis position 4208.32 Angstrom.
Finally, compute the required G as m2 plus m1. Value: 17.44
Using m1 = 8.89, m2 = 8.546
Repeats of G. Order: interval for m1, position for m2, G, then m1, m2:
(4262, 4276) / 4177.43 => 17.28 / 8.47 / 8.806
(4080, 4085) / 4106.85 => 17.38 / 8.727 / 8.649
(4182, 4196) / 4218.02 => 17.29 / 8.671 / 8.62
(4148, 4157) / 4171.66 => 17.53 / 8.811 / 8.72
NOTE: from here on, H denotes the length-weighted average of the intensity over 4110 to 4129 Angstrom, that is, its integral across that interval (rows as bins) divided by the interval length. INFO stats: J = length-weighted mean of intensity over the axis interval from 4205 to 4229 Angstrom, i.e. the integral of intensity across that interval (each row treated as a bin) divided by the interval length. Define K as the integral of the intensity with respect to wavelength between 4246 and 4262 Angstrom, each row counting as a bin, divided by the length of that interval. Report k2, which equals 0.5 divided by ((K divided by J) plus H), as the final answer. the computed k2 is 0.0519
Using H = 8.65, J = 8.74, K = 8.55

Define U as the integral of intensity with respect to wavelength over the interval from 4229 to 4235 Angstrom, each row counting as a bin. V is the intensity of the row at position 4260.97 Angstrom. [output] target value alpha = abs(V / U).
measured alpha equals 0.160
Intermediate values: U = 52.1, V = 8.331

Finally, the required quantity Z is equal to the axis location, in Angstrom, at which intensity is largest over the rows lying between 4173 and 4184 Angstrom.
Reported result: 4177.43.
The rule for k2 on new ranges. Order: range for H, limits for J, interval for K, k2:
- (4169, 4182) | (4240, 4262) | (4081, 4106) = 0.0514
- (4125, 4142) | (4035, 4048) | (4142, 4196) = 0.0524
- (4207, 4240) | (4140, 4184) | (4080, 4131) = 0.0513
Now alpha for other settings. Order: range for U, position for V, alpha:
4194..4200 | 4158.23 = 0.170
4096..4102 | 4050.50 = 0.181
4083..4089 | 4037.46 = 0.180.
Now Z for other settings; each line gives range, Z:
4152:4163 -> 4152.49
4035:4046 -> 4041.19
